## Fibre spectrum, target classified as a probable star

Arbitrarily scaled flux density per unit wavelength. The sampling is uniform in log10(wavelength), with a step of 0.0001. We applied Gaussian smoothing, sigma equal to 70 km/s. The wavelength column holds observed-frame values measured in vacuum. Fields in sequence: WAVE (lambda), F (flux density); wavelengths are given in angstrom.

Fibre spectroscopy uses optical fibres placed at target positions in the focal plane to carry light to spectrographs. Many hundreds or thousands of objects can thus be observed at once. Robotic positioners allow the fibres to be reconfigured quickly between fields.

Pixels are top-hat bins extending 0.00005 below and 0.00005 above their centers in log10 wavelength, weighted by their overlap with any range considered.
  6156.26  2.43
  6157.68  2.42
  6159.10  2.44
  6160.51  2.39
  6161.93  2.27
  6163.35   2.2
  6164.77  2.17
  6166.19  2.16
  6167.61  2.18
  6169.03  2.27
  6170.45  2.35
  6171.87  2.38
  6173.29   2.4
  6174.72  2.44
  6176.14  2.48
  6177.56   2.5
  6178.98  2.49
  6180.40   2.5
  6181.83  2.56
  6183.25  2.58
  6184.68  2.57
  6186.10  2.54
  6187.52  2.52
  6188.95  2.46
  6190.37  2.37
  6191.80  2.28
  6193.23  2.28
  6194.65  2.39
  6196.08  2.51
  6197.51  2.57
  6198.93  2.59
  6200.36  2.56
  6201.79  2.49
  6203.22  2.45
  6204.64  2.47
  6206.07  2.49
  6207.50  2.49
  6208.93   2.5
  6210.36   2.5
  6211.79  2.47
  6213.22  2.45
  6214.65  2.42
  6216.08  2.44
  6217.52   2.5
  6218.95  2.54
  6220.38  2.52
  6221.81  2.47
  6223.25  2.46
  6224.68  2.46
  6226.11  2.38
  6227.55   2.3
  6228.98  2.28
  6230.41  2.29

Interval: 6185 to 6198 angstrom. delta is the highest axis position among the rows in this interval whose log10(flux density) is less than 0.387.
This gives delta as 6194.65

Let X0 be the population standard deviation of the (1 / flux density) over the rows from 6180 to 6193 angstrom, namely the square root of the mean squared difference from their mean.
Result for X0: 0.016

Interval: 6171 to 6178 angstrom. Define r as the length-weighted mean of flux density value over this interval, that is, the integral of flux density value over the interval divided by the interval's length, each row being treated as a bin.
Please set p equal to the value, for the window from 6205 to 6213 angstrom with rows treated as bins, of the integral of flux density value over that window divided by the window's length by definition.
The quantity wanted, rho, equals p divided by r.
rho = 1.02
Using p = 2.49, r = 2.43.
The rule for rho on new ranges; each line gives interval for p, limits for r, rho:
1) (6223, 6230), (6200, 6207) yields 0.95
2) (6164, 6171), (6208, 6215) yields 0.90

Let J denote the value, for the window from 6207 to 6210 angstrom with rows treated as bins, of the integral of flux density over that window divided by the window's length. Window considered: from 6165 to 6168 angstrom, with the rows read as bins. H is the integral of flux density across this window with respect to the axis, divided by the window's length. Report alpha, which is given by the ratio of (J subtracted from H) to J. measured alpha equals -0.13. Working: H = 2.17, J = 2.495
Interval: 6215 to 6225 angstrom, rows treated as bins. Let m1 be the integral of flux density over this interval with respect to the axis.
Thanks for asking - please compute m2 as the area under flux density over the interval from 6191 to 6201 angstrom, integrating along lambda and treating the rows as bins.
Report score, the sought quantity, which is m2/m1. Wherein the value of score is 0.99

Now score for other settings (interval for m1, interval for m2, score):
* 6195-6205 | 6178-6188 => 1.01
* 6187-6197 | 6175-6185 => 1.05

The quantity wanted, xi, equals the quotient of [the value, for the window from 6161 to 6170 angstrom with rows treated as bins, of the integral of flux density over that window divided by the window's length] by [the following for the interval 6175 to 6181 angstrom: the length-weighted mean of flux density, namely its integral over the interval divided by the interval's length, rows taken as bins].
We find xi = 0.89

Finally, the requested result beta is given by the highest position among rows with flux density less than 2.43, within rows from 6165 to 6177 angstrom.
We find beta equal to 6173.29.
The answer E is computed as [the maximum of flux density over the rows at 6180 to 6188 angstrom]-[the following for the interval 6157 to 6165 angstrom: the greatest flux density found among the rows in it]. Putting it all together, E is 0.14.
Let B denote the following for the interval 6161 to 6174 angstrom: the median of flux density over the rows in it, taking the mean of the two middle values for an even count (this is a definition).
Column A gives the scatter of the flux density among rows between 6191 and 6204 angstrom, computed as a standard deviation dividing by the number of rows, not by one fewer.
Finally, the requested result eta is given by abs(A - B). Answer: 2.16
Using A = 0.112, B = 2.27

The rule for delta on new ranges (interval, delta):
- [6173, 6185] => 6173.29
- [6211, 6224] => 6214.65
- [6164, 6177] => 6173.29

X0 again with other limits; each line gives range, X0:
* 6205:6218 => 0.005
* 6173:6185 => 0.009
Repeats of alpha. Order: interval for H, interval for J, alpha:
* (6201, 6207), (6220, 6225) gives 0.00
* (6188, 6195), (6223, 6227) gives -0.03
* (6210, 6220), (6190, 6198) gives 0.03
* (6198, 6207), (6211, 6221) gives 0.01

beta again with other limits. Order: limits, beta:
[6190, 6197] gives 6194.65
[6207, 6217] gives 6214.65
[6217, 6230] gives 6228.98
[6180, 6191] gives 6190.37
